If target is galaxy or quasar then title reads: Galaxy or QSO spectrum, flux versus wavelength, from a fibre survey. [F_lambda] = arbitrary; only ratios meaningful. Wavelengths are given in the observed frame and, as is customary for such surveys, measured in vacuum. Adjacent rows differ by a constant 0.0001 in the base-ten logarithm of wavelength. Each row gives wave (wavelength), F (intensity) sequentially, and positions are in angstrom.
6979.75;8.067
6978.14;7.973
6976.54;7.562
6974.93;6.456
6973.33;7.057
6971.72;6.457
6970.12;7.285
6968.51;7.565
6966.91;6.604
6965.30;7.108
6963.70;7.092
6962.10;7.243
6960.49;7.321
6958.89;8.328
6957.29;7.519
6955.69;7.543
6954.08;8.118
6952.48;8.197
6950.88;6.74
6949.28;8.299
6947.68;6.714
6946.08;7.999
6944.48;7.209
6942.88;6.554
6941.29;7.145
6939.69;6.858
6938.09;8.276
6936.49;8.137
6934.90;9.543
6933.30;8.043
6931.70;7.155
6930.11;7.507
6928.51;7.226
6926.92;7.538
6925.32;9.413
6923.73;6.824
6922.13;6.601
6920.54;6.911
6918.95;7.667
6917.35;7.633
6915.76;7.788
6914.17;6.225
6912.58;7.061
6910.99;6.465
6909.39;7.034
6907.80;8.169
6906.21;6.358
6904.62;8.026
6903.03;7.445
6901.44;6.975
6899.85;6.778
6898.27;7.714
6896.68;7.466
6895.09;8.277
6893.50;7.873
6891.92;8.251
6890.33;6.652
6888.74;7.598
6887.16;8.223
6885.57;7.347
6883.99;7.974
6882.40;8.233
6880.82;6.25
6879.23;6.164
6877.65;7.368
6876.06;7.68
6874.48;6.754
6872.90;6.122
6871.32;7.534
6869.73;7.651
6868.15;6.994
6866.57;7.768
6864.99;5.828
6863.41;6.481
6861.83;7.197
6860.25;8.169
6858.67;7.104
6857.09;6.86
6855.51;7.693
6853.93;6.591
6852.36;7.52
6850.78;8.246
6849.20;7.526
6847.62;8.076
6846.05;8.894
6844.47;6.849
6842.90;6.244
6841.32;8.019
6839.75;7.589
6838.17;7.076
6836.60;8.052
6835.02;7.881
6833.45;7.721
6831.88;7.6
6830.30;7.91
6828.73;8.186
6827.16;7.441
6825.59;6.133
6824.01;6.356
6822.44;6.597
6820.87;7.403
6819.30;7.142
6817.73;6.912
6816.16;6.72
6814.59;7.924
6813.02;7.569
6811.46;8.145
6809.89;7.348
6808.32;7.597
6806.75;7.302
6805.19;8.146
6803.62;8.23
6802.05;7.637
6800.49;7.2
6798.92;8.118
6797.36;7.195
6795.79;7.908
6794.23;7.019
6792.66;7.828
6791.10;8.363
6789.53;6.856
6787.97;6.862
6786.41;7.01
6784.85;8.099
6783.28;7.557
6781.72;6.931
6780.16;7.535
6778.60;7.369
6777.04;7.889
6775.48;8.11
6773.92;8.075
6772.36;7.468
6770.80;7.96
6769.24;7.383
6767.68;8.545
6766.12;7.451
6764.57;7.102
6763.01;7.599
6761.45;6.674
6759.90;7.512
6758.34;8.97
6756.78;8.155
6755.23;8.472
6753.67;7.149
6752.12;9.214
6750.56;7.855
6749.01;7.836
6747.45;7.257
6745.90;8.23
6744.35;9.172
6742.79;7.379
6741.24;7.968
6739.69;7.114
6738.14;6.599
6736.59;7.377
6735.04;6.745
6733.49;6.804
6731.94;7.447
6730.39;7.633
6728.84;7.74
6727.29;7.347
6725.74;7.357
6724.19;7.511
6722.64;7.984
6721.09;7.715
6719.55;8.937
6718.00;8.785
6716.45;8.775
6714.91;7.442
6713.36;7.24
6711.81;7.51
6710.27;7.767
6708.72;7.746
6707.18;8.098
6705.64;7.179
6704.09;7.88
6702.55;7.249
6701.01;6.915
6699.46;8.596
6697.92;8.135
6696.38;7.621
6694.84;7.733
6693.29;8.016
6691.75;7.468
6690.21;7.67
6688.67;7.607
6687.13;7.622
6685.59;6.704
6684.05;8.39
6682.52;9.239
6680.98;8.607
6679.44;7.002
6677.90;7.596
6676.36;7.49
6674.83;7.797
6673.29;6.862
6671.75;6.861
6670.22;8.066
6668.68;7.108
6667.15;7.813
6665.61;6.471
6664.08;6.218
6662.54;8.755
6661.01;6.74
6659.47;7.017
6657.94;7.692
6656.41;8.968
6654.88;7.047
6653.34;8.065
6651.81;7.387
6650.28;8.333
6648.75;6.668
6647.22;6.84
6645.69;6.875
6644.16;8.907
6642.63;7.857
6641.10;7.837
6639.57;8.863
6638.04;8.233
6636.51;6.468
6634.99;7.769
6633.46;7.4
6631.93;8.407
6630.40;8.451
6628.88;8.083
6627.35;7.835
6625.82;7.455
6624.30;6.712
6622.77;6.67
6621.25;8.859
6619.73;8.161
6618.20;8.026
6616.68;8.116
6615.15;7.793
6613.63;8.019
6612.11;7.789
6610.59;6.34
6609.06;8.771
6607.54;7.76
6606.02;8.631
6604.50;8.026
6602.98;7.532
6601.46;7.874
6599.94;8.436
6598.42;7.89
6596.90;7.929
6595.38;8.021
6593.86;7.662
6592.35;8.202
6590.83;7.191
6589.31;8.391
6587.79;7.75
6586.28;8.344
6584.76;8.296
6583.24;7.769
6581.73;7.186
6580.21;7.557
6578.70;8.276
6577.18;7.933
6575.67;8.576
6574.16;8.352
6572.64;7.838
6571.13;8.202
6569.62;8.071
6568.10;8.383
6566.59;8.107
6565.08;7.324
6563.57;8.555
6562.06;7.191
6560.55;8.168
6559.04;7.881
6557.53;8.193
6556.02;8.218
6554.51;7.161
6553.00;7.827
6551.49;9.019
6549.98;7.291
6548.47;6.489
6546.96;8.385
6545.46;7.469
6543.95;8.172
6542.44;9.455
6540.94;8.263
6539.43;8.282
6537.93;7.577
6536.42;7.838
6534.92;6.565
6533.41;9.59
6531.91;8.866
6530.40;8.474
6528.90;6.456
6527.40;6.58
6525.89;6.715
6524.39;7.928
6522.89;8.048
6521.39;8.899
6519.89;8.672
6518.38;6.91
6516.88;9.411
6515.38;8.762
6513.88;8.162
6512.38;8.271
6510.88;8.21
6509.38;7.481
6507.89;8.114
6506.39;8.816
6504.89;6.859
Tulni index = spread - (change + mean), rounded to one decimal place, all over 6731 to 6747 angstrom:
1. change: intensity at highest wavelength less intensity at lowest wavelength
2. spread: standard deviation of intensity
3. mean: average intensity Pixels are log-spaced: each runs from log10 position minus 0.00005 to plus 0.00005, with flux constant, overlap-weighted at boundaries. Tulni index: -7.5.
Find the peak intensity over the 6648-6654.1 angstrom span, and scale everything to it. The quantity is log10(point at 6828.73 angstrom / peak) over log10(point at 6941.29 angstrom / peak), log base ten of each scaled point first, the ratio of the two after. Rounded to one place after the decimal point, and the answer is 0.1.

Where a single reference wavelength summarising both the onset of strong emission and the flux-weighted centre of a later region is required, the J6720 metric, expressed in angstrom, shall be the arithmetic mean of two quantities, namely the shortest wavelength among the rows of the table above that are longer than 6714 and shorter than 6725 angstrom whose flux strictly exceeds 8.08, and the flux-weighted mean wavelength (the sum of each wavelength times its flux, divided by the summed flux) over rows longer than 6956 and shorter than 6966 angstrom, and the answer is 6838.8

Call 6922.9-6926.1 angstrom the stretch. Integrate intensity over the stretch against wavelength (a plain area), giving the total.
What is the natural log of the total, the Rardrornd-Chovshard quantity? 3.3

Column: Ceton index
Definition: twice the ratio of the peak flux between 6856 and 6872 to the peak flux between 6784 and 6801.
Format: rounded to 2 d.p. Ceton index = 1.95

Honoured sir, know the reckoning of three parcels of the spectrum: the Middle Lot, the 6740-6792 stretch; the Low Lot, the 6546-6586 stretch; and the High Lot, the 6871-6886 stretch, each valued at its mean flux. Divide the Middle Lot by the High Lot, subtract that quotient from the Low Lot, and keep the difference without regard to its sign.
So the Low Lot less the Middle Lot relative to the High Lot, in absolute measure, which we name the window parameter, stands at 6.85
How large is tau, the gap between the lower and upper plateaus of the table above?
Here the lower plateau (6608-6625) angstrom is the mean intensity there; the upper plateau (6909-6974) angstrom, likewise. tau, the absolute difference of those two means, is 0.34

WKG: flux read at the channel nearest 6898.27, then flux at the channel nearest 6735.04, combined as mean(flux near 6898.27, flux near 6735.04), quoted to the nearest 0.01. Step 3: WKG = 7.23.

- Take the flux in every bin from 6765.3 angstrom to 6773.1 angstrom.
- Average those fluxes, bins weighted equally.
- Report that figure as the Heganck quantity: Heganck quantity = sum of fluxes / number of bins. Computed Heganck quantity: 7.76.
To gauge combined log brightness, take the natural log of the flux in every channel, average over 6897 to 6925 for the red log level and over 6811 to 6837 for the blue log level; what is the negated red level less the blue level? -3.96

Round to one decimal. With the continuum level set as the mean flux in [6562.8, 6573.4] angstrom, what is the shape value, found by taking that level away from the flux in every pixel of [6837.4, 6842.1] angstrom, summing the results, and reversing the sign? 1.5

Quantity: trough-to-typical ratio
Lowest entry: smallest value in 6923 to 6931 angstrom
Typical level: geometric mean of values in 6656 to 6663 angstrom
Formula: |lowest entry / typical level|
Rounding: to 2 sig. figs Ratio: 0.88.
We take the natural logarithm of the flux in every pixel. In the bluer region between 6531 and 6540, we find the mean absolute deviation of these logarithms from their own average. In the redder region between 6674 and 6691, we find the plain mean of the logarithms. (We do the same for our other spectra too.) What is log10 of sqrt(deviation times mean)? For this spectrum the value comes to -0.35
